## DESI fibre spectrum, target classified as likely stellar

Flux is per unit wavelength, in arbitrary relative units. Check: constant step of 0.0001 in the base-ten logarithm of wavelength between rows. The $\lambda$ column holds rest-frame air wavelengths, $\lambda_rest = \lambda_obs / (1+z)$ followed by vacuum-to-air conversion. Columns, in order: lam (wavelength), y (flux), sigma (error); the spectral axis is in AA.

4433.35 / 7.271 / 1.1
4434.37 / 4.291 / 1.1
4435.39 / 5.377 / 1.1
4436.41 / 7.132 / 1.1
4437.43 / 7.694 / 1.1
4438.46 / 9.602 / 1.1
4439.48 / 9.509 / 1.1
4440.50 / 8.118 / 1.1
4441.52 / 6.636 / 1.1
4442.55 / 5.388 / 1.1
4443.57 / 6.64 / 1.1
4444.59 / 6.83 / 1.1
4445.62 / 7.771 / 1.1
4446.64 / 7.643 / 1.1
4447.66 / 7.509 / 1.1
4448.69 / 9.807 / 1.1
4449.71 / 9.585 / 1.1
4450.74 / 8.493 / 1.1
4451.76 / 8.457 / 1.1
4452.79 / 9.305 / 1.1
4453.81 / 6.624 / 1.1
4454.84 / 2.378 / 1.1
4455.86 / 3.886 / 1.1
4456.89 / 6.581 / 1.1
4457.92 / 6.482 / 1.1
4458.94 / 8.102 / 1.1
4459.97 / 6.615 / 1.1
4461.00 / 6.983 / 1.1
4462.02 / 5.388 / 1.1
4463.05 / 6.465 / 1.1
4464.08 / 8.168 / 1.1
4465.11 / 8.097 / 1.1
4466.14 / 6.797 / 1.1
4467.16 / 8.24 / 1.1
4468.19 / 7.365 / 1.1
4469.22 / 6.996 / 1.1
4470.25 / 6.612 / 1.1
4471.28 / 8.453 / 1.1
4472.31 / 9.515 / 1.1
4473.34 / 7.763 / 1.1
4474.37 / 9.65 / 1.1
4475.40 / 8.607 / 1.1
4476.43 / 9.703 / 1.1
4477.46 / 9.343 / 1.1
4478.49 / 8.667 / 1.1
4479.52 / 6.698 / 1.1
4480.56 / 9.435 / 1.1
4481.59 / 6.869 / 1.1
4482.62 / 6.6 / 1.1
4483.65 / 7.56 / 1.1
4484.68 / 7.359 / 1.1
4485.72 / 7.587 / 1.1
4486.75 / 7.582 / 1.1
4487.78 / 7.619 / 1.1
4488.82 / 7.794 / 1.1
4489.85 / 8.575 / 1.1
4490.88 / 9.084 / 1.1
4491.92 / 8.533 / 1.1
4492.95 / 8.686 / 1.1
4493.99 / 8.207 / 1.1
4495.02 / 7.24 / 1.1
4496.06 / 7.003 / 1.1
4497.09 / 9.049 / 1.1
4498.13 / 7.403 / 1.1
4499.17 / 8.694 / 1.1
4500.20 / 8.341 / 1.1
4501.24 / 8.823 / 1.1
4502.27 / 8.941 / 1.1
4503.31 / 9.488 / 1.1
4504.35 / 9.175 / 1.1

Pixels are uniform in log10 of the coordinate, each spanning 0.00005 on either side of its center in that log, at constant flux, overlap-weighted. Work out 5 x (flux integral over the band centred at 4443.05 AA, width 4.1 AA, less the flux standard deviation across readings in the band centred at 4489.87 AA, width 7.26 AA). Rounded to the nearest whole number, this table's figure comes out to 128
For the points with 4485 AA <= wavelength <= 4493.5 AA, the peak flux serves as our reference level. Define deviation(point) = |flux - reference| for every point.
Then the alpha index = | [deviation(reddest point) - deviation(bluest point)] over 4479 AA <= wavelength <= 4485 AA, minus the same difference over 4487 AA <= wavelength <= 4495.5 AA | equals 1.0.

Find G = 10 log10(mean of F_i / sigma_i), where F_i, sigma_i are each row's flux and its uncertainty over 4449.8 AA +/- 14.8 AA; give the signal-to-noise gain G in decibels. 8.17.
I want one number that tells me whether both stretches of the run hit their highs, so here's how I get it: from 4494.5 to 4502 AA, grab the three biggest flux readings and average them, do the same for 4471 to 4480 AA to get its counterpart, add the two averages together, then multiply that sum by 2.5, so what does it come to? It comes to 46.2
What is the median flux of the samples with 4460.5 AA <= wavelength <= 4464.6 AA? 6.7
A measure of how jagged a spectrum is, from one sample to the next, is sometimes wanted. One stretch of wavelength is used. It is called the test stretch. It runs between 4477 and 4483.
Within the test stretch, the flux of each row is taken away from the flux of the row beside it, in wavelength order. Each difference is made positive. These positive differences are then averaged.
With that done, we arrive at 1.6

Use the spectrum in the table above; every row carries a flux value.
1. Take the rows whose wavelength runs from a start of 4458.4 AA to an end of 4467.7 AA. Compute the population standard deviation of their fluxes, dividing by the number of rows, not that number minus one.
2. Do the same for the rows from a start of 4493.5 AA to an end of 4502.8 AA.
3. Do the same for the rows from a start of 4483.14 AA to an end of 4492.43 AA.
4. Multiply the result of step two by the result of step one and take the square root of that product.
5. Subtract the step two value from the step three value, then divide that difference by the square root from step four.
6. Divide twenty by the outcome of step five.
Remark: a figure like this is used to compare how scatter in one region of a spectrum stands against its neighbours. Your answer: -99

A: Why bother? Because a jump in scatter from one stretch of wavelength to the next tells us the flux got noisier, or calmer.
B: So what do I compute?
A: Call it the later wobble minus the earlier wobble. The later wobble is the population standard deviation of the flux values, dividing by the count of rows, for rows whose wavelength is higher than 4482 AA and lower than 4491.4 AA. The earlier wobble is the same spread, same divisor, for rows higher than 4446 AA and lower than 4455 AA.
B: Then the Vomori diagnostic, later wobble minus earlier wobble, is -1.5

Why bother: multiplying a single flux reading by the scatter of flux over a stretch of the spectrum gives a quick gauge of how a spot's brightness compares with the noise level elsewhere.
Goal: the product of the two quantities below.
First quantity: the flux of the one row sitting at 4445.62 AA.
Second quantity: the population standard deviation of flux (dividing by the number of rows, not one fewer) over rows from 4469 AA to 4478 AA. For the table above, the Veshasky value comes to 8.5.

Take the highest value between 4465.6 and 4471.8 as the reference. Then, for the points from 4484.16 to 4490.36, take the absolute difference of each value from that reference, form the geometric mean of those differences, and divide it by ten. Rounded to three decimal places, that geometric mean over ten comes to 0.062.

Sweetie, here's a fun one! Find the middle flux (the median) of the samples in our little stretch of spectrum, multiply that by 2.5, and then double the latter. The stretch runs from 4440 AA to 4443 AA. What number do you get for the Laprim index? 33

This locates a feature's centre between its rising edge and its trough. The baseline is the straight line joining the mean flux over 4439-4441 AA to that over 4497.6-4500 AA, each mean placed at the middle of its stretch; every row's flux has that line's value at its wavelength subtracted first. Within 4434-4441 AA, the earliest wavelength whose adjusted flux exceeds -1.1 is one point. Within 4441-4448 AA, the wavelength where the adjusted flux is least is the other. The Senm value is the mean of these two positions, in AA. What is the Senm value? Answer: 4440.5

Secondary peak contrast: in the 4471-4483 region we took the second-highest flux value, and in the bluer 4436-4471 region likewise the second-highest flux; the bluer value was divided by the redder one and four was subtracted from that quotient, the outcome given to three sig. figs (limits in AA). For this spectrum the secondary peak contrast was -3.00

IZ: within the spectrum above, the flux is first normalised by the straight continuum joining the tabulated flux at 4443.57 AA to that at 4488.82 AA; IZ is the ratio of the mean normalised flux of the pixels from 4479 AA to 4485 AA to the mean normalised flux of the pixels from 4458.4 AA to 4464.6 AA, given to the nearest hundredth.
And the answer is 0.99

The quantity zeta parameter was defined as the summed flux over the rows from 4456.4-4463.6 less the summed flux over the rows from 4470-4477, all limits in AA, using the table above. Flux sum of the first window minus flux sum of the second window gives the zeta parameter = -14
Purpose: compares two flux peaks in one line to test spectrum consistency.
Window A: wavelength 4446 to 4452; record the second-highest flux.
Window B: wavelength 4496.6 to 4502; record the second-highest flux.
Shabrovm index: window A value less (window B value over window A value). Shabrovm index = 8.7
